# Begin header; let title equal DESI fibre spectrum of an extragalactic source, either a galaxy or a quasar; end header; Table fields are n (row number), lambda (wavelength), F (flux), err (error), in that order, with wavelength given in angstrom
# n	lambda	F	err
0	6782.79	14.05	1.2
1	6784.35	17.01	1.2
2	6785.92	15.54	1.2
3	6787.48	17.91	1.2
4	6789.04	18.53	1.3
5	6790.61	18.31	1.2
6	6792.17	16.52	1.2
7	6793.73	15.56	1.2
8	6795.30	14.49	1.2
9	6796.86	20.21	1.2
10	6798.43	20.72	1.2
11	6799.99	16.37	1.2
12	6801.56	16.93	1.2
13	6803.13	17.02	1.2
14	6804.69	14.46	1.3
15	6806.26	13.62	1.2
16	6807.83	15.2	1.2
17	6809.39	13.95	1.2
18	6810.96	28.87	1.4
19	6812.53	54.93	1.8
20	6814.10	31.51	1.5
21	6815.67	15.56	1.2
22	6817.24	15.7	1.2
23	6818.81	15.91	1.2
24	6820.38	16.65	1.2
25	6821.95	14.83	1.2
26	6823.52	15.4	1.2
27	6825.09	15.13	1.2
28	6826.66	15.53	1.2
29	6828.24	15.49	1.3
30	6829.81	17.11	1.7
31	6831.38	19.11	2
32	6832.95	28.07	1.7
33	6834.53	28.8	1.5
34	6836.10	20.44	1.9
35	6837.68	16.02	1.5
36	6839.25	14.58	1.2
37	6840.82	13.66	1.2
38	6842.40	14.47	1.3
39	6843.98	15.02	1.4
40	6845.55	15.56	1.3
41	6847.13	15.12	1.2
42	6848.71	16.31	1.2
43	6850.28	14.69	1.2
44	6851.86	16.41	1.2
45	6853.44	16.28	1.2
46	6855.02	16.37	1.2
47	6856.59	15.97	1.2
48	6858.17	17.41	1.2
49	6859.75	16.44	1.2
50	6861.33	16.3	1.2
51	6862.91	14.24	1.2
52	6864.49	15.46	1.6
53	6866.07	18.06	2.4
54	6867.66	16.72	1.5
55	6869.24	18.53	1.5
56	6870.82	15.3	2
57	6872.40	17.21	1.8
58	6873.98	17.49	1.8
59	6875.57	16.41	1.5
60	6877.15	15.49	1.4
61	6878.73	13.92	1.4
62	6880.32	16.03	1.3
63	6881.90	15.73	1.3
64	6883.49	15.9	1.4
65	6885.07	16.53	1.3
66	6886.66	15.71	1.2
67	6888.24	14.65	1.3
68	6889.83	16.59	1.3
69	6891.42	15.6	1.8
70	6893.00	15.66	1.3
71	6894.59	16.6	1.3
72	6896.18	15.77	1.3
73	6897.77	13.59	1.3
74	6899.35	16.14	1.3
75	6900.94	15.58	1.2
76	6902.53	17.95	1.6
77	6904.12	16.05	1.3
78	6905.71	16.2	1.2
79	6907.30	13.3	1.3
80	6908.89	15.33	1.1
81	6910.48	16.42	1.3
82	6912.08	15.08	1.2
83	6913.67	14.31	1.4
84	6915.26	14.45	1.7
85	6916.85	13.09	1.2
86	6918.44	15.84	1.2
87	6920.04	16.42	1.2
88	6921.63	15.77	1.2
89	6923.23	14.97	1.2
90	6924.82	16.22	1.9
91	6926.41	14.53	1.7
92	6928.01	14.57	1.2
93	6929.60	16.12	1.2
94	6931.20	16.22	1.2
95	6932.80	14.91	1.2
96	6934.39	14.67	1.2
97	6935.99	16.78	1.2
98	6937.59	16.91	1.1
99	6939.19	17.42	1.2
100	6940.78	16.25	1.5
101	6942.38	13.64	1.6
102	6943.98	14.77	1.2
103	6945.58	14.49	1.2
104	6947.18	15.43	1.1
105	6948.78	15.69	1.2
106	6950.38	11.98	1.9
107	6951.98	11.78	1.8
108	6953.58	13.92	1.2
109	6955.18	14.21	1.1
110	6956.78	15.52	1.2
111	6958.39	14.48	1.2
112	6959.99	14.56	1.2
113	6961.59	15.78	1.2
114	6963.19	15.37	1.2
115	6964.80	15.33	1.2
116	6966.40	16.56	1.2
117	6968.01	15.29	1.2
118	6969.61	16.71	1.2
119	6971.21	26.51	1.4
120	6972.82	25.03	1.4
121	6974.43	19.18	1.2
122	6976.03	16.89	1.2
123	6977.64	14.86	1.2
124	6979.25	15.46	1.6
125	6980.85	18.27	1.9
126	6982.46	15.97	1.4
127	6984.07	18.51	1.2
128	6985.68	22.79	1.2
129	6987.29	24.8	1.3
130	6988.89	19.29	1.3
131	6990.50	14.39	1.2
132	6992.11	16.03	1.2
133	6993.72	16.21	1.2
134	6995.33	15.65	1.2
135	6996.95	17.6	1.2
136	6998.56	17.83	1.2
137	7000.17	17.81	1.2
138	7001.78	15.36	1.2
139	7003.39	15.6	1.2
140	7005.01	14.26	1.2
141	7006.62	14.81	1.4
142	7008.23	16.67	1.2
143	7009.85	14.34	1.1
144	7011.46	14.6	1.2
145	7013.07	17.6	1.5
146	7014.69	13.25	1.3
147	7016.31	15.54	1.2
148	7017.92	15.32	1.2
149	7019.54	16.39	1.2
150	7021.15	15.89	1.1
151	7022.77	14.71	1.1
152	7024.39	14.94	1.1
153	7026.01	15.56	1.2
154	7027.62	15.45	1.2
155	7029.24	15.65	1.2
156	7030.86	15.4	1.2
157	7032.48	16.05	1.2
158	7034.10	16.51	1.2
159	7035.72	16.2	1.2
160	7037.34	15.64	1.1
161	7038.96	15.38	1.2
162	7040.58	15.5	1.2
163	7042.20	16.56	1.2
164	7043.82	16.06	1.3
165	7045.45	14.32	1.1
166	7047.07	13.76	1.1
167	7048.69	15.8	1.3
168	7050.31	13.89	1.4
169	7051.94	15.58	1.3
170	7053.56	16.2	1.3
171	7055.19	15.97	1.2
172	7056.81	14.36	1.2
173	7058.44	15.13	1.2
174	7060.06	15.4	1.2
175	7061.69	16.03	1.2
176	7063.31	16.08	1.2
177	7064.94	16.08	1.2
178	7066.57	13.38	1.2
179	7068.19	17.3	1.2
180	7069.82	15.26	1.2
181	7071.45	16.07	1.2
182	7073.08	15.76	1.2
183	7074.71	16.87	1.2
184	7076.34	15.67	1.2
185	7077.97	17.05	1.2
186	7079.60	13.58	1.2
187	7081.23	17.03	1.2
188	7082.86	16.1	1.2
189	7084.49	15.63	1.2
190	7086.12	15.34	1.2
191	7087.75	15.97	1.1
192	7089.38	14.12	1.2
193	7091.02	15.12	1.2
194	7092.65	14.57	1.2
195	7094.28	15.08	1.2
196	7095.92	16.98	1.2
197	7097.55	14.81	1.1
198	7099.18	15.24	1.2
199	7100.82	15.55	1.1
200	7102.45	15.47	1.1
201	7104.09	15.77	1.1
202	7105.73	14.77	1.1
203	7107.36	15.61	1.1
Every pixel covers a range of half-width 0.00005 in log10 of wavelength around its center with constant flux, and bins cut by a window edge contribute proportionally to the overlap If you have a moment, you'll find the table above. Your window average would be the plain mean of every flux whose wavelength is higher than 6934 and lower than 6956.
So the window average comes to 14.9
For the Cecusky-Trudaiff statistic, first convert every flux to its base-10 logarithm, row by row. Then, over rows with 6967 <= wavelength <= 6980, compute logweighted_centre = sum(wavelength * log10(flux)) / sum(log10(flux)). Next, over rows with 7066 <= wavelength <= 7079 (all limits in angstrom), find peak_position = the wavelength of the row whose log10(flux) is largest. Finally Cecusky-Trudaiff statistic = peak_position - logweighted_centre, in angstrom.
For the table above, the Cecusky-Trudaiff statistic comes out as 94.6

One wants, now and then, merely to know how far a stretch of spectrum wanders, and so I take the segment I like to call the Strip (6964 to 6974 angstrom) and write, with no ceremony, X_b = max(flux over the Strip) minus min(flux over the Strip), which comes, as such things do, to 11.2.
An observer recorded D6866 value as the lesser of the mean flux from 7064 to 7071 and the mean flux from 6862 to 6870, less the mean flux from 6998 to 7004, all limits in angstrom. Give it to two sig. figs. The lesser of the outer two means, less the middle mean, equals -1.1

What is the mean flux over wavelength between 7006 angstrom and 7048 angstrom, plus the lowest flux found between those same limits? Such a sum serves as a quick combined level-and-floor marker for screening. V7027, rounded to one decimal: 28.7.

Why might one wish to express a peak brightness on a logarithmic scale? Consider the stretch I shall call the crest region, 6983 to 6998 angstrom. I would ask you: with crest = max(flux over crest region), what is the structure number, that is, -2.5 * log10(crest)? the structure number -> -3.49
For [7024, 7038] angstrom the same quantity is -3.04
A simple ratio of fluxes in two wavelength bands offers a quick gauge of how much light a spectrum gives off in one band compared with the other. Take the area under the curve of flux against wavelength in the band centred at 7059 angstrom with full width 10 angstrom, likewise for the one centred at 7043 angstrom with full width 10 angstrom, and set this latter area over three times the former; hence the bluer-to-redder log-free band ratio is 0.328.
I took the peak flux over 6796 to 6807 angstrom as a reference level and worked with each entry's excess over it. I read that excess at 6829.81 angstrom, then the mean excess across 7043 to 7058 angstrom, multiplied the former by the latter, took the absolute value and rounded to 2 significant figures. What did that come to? 20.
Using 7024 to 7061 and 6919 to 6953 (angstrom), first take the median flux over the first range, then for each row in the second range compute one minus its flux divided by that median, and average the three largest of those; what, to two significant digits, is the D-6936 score 0.20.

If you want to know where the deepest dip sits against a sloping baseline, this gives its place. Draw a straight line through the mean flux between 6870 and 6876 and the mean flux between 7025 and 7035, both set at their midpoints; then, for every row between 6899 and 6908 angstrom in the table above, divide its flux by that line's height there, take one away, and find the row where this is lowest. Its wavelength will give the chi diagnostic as 6907.30 angstrom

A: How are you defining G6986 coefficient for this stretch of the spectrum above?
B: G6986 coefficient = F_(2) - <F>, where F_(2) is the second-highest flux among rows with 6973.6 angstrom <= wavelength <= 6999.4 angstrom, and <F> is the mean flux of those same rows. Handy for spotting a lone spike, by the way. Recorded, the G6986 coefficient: 5.1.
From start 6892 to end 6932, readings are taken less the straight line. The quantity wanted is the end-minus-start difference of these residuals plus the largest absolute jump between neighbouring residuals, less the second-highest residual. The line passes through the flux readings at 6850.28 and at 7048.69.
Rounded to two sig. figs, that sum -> 1.6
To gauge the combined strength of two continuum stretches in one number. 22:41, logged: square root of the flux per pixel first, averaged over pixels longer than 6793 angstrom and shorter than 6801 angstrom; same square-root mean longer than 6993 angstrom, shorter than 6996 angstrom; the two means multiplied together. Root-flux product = 16.6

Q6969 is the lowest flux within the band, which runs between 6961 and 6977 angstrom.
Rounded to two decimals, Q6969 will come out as 15.29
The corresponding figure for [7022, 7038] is 14.71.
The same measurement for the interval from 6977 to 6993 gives 14.39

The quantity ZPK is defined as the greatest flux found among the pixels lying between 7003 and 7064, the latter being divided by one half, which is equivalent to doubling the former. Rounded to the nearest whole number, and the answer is 35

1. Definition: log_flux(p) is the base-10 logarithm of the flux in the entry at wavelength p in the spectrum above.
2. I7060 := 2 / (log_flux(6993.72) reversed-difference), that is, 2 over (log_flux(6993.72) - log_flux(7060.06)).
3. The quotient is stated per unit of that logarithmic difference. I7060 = 90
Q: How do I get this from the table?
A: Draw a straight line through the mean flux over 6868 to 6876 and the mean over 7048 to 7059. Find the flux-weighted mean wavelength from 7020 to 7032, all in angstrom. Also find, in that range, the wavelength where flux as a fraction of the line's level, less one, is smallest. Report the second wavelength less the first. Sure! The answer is -3.2 angstrom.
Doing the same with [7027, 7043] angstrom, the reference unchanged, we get -4.1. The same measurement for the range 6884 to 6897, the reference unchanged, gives -2.4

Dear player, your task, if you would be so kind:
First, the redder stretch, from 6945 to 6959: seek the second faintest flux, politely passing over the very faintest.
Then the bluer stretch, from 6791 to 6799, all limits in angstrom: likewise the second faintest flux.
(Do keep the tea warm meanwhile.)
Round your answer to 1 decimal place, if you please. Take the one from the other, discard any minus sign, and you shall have 3.6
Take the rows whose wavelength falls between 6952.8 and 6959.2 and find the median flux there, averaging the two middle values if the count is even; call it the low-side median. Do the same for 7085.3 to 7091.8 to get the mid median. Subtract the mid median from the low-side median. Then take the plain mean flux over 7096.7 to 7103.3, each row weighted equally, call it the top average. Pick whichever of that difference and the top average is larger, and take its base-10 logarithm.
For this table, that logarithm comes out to 1.18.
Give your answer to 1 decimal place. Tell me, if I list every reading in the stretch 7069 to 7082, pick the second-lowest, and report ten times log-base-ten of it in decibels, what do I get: 11.8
